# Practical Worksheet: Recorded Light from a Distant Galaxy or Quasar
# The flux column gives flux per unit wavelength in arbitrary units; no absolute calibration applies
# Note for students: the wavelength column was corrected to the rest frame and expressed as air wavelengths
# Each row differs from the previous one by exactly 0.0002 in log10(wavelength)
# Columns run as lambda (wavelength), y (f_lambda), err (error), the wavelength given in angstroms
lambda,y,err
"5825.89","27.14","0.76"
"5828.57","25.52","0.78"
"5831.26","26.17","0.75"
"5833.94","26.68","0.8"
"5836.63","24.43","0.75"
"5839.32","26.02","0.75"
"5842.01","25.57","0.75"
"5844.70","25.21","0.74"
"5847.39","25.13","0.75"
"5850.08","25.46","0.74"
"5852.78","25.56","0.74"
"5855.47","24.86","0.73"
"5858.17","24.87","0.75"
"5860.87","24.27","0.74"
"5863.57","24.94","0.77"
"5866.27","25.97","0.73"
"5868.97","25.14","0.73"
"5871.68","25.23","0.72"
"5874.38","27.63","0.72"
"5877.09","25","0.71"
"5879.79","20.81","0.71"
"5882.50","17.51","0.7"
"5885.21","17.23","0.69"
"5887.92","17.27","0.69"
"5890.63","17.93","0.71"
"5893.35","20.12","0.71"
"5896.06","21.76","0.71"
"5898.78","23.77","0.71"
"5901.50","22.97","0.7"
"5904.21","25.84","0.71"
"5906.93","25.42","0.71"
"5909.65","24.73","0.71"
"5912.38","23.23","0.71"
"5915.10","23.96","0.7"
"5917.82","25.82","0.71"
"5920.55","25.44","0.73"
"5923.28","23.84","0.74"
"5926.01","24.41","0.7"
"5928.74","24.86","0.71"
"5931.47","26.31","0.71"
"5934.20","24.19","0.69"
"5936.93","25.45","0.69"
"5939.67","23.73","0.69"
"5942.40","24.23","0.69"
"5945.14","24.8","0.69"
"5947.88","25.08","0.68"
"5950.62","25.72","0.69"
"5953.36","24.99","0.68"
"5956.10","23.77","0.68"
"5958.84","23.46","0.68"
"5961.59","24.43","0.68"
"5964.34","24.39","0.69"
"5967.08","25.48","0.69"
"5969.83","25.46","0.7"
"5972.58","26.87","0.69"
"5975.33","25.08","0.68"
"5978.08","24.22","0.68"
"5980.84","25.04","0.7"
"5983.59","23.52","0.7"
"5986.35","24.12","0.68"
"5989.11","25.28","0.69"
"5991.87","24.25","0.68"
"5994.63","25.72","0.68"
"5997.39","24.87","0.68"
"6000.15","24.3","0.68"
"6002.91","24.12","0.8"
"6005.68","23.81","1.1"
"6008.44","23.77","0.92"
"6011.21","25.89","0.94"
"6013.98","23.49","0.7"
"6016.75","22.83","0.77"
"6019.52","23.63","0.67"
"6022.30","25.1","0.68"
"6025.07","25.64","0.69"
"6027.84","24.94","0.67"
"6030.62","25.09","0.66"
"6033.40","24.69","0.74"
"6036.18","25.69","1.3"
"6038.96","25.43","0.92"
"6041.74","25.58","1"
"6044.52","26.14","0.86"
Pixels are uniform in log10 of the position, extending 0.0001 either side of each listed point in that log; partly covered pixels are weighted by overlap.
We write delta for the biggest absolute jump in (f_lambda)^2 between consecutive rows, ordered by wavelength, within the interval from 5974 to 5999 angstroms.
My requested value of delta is 74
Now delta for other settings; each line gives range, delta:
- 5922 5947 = 107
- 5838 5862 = 35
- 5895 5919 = 140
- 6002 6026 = 119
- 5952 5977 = 93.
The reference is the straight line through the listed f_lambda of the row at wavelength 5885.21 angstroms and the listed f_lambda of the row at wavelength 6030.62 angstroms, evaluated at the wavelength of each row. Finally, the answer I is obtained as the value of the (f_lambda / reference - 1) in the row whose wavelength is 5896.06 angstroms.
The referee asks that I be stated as 0.2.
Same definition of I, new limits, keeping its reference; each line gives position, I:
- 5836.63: 0.7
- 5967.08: 0.2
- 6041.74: 0.0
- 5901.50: 0.3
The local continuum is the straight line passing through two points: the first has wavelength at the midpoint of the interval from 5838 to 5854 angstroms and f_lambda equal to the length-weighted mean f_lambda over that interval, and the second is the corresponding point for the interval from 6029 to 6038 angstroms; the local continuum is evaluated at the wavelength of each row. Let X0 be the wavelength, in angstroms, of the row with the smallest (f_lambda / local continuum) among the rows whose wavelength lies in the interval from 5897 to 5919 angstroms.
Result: 5901.50 angstroms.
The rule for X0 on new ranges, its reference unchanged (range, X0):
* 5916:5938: 5923.28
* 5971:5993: 5983.59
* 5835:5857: 5836.63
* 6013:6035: 6016.75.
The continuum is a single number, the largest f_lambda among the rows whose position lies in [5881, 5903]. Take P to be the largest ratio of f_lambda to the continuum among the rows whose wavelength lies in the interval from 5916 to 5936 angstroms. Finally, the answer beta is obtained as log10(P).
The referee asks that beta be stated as 0.0441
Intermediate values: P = 1.107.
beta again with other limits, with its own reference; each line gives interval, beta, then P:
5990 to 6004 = 0.0342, 1.082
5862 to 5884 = 0.0654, 1.162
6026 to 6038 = 0.0337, 1.081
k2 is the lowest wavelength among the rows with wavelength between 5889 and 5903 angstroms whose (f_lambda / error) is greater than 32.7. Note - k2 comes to 5898.78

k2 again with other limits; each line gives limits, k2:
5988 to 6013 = 5989.11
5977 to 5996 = 5978.08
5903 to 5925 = 5904.21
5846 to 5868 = 5847.39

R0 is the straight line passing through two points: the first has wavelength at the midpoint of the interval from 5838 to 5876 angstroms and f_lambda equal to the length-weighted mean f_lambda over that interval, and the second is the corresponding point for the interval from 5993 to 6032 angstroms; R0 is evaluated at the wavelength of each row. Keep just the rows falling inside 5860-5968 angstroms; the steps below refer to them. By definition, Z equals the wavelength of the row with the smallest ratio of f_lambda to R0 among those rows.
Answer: 5885.21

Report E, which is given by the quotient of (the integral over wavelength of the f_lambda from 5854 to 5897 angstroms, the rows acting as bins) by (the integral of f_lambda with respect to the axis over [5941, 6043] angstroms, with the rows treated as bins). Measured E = 0.4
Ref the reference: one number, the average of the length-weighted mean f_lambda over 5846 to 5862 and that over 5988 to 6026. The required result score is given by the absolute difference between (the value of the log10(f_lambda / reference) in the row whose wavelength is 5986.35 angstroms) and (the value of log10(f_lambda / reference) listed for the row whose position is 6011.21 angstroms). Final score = 0.031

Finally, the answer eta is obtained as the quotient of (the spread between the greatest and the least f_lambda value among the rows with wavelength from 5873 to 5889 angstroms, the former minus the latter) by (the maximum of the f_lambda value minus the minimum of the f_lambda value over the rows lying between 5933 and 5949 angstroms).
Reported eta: 6.0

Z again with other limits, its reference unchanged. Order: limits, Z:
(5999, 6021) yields 6016.75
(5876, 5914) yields 5885.21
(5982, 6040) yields 6016.75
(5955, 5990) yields 5958.84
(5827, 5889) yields 5885.21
